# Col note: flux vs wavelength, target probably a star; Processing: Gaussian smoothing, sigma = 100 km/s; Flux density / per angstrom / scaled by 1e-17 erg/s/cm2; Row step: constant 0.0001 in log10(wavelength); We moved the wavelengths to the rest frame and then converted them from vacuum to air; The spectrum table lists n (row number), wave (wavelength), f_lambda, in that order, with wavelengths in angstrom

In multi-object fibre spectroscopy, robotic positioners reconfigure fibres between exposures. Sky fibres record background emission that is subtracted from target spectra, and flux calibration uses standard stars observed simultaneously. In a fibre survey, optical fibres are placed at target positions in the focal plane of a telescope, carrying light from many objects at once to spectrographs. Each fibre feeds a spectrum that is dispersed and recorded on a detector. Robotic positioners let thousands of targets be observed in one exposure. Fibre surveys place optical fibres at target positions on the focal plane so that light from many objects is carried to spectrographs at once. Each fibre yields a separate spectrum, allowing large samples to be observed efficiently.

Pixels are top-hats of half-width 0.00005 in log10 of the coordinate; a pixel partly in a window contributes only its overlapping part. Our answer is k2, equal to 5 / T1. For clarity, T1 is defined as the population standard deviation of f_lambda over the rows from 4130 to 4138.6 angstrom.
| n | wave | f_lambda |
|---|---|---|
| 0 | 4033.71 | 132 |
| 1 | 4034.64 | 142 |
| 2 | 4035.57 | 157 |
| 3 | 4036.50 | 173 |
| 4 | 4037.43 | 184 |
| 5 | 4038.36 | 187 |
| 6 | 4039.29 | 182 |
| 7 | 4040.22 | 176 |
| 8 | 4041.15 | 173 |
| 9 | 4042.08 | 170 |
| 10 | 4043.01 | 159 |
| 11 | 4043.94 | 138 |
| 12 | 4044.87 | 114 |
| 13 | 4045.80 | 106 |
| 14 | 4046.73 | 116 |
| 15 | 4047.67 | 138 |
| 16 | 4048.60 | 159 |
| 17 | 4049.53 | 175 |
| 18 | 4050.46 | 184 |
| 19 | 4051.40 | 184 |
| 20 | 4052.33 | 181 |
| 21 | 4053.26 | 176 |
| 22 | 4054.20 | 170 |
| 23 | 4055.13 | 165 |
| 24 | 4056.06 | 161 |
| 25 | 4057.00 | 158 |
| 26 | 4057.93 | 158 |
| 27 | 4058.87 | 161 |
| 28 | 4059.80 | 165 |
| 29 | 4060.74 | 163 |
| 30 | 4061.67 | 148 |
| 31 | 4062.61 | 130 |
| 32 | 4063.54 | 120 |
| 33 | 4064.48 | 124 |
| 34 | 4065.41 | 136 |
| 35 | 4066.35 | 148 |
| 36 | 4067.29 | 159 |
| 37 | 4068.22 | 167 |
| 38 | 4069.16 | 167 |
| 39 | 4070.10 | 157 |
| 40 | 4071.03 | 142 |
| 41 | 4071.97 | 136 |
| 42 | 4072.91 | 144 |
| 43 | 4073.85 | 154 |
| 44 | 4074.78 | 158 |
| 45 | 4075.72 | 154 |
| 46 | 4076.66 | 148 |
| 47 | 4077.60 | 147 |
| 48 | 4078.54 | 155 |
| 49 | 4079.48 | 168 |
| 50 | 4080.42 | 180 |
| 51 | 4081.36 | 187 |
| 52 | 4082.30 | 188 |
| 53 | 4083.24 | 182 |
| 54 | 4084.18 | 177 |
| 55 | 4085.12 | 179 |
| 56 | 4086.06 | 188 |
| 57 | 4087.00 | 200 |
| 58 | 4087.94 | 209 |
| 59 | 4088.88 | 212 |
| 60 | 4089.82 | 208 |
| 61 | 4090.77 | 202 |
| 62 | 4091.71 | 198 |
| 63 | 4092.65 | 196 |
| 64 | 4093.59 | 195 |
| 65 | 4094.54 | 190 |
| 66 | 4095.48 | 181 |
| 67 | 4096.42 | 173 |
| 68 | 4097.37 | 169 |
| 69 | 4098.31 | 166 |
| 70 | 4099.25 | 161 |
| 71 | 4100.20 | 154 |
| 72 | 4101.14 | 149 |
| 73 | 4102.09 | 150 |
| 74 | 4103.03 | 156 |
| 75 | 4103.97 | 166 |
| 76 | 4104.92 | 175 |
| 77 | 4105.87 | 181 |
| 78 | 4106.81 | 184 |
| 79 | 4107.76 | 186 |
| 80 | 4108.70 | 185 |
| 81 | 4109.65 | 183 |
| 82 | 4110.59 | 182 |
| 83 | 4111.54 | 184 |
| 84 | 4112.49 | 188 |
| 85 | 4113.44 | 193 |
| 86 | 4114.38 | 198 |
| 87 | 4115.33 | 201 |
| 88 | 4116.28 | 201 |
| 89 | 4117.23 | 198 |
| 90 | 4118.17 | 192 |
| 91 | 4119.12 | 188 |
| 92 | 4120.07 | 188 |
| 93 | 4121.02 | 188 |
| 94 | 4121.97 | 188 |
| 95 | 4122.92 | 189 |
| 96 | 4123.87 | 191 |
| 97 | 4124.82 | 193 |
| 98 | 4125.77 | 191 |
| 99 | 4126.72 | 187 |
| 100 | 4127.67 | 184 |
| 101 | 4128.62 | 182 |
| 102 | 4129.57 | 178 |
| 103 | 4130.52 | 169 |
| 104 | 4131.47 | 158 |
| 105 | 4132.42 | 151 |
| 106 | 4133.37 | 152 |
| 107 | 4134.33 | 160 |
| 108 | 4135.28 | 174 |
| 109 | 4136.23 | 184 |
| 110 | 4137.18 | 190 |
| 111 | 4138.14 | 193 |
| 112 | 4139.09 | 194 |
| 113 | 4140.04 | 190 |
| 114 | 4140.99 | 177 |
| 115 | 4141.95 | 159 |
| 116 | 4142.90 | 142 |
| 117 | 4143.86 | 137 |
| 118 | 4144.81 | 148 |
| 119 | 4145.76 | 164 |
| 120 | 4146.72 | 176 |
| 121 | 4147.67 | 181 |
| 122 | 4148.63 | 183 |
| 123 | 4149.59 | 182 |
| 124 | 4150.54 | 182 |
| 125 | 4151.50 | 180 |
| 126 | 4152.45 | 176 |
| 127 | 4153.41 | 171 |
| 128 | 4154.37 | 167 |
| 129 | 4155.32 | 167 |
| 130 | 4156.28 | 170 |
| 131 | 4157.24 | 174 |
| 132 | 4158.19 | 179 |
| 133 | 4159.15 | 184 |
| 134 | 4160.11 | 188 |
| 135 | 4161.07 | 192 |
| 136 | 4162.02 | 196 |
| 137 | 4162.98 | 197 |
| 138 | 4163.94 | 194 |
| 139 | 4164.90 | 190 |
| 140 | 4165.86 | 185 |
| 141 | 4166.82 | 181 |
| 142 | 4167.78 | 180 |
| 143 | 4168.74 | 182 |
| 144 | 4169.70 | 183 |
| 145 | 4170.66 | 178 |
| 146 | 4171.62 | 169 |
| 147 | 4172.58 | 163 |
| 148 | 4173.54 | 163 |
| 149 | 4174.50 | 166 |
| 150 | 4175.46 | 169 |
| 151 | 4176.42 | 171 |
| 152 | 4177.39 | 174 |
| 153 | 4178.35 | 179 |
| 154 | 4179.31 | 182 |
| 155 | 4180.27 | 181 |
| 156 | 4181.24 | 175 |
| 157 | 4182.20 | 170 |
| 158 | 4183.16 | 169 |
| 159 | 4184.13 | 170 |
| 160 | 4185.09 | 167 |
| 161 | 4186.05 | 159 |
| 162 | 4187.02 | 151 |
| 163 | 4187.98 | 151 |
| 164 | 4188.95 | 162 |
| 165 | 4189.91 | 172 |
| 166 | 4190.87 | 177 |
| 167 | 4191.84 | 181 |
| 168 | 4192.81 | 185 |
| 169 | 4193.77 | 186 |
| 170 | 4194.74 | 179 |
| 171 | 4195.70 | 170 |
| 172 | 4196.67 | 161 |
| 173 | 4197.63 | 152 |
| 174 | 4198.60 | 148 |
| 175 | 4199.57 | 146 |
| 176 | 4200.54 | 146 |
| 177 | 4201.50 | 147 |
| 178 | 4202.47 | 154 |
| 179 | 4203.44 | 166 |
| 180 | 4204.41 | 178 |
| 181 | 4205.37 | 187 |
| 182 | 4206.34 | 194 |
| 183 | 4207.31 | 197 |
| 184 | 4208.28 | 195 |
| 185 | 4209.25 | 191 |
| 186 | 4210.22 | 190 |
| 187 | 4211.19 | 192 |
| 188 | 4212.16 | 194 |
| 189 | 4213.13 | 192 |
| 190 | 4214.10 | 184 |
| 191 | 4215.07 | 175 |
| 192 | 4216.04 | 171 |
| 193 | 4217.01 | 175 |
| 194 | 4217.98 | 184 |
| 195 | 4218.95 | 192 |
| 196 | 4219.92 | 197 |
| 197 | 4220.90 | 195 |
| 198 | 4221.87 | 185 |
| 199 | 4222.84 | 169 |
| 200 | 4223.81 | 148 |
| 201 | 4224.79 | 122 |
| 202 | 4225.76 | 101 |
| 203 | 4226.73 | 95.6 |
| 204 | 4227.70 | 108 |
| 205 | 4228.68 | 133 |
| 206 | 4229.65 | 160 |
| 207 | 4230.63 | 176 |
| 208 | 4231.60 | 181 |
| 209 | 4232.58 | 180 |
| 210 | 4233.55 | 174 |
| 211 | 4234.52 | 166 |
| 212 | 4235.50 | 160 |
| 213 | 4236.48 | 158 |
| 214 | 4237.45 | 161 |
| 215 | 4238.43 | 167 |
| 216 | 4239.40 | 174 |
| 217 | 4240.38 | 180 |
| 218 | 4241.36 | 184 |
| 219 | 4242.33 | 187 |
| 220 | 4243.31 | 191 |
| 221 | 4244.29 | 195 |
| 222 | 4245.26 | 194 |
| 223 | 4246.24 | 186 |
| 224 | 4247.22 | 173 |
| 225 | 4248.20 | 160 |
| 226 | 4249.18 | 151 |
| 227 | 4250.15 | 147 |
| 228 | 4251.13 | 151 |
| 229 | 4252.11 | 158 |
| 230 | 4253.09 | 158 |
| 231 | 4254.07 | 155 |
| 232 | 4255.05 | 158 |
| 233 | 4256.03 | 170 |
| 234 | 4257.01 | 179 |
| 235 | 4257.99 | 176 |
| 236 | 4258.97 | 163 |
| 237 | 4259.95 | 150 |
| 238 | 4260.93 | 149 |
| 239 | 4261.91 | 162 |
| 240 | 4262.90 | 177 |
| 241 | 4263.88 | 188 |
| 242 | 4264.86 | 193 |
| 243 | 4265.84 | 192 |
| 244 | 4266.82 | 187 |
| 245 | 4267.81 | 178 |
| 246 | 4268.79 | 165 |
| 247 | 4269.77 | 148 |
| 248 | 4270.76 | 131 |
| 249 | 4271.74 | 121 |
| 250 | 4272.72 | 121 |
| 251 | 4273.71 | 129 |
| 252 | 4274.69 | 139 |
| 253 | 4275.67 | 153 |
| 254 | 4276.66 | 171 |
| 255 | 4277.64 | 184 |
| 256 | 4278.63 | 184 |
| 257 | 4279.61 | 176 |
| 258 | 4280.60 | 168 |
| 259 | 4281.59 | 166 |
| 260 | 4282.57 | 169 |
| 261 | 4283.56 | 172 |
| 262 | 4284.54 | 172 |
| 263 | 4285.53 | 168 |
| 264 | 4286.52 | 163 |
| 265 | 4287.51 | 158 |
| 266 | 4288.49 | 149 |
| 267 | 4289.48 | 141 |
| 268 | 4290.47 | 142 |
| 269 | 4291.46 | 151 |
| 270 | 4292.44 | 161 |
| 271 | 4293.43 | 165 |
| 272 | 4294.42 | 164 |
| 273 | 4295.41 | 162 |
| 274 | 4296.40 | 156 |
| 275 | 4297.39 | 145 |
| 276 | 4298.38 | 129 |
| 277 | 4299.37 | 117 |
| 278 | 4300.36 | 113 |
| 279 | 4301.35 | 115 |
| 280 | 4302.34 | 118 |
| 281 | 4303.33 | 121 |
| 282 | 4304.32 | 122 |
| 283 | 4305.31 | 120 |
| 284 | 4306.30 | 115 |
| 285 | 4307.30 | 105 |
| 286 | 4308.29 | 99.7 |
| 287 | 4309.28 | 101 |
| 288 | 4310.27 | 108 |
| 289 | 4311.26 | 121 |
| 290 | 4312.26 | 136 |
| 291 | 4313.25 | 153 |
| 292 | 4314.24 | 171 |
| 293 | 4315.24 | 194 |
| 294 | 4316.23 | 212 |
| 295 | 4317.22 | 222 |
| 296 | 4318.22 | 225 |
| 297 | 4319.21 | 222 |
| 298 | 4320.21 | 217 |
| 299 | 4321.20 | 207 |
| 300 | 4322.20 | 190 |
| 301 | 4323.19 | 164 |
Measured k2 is 0.33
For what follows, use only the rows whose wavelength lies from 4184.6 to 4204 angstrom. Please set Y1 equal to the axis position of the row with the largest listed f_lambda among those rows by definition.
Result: 4193.77 angstrom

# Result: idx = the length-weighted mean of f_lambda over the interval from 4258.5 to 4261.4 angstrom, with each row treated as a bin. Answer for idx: 154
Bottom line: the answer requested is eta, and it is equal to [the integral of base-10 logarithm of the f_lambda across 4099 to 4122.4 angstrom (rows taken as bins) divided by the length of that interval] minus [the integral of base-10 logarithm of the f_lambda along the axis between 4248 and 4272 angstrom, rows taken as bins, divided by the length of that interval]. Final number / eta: 0.045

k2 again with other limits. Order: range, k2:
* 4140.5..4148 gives 0.32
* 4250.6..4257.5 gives 0.56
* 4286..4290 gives 0.59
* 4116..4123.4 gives 1.03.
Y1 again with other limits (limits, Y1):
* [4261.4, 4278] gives 4264.86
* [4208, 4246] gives 4219.92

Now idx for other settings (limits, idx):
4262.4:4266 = 187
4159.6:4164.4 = 193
